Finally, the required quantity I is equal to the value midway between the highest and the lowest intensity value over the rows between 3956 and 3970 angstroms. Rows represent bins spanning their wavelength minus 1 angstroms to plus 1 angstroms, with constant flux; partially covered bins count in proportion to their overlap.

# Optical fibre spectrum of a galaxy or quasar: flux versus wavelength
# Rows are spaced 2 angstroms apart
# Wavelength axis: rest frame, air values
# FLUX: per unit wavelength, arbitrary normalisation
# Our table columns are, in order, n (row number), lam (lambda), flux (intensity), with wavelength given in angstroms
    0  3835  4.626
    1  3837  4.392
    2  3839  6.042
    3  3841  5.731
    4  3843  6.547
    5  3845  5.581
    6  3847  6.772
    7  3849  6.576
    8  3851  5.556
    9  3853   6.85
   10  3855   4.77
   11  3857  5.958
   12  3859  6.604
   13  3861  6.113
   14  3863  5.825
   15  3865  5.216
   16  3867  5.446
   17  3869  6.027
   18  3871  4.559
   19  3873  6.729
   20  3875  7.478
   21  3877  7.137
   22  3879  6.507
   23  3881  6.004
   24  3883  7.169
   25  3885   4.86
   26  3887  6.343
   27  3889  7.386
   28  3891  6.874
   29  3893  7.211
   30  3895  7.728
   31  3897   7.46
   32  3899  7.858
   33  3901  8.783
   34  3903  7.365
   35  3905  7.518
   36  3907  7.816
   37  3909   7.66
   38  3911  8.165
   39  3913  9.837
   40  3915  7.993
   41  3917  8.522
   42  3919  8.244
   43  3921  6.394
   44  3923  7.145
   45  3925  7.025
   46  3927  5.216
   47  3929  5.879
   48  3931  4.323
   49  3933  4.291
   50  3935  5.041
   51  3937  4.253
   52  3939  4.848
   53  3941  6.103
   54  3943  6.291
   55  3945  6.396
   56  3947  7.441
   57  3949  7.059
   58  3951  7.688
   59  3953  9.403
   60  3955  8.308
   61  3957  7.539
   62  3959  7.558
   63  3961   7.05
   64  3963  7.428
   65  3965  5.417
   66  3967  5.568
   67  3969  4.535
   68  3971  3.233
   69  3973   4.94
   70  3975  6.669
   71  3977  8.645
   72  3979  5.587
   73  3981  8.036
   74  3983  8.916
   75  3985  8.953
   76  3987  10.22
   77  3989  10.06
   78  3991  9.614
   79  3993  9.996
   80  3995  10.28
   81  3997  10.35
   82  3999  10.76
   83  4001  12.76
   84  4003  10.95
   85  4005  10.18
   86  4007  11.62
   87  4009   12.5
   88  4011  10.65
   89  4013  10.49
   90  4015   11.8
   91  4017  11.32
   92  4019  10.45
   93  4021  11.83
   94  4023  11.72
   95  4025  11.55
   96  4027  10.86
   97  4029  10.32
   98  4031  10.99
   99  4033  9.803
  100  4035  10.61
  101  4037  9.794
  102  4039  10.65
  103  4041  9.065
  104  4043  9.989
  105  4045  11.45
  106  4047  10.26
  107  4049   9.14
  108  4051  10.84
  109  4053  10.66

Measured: 6.0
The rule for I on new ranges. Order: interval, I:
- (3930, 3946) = 5.3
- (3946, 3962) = 8.2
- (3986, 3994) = 9.9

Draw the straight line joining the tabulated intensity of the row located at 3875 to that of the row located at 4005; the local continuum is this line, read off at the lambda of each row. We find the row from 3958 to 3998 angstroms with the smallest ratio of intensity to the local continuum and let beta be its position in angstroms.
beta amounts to 3971 angstroms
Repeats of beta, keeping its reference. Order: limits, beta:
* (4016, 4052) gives 4049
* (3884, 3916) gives 3885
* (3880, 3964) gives 3937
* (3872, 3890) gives 3885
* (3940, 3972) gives 3971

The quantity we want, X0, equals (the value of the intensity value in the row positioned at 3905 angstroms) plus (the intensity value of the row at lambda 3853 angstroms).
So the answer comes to 14.4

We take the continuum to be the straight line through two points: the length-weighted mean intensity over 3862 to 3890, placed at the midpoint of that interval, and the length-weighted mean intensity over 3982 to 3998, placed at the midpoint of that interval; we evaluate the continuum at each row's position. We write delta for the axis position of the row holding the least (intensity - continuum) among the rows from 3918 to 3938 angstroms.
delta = 3937 angstroms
